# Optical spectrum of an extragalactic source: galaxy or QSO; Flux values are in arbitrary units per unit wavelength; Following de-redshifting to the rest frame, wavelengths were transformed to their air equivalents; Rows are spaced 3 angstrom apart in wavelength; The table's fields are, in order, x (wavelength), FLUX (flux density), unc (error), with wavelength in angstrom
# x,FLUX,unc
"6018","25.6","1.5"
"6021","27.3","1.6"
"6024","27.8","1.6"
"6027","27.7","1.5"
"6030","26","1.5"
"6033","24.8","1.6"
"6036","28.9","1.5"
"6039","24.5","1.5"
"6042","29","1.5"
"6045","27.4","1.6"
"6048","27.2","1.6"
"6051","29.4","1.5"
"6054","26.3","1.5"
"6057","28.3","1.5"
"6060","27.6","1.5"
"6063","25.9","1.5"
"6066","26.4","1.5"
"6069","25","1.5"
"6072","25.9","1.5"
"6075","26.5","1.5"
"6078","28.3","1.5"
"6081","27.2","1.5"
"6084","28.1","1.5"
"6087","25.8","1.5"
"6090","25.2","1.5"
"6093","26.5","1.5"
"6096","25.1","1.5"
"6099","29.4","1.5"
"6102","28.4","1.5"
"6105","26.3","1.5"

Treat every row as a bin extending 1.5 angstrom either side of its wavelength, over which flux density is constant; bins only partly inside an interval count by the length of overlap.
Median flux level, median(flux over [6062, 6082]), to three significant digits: 26.4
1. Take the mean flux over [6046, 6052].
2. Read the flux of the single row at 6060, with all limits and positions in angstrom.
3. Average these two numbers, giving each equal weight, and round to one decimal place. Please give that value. 27.9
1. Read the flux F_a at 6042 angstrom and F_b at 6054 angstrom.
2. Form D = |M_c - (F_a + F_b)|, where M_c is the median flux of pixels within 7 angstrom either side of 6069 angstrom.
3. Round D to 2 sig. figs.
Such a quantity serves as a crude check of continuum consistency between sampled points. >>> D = 29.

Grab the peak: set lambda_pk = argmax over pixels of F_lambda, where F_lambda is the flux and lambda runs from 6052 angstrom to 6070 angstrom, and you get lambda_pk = 6057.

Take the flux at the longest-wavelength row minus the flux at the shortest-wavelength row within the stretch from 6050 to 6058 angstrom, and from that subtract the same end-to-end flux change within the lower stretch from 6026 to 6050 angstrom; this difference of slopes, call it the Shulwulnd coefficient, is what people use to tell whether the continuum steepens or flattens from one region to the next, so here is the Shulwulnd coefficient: -1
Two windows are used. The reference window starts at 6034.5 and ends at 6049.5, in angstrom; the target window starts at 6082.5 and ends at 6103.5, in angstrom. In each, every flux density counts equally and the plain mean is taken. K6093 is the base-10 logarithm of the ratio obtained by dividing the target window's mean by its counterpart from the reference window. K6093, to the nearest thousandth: -0.008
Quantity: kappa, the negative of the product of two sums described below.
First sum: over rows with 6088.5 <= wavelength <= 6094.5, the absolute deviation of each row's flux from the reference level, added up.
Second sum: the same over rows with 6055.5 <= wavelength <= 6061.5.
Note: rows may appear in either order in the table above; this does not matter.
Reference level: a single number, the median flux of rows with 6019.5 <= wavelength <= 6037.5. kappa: -3.0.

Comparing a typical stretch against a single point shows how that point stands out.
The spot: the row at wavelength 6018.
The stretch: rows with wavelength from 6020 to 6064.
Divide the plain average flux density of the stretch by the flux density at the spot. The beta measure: 1.06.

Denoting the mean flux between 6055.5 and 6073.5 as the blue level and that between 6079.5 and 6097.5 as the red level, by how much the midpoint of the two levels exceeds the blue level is -0.10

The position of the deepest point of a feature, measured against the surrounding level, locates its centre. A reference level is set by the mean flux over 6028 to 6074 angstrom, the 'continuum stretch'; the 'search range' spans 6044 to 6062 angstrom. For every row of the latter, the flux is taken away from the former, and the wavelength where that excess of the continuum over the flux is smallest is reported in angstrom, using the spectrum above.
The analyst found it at 6051 angstrom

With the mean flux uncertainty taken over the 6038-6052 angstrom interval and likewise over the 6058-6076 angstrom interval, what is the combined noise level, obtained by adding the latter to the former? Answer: 3.04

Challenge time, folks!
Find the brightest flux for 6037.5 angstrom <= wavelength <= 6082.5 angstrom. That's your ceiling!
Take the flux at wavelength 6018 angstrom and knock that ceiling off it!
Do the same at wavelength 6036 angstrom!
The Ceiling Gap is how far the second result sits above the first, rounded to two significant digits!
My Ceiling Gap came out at 3.3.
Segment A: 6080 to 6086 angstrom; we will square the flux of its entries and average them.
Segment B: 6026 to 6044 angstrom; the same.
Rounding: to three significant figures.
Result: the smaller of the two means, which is 722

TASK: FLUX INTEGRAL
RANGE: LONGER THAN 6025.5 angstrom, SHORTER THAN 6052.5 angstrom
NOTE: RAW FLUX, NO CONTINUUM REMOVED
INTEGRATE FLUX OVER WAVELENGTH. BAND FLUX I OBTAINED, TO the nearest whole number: 735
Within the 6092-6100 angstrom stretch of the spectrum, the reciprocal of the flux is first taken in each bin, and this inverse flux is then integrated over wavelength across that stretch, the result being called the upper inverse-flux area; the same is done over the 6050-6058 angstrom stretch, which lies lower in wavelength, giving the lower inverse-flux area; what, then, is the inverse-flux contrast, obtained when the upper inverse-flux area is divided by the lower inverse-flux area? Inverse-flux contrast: 1.04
